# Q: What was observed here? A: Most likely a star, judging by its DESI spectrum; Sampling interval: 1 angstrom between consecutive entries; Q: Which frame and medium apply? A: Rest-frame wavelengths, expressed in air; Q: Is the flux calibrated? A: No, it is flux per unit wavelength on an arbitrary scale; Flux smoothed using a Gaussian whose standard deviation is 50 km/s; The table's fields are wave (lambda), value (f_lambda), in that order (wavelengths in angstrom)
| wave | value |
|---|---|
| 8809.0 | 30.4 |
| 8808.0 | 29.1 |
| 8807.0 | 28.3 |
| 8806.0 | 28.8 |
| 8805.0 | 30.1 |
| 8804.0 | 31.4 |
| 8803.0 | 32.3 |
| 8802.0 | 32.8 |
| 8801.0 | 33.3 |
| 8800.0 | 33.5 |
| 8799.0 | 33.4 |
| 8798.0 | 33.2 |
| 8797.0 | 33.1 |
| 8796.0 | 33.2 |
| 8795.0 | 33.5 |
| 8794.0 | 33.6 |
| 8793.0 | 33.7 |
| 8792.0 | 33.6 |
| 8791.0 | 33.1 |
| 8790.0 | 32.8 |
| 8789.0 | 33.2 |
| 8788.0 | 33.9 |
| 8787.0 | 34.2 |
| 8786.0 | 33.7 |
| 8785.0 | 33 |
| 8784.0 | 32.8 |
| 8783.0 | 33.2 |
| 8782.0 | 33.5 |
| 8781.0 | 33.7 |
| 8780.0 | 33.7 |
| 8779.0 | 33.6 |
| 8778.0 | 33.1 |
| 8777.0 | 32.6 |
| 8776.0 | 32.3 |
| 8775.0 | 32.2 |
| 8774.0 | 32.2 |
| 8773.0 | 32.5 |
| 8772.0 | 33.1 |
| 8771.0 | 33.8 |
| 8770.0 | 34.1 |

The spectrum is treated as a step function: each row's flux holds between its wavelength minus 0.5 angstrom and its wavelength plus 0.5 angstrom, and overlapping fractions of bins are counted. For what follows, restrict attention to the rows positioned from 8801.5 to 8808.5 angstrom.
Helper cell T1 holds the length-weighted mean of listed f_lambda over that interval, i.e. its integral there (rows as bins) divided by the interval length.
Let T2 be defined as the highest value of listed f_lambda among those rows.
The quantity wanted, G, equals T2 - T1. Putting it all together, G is 2.40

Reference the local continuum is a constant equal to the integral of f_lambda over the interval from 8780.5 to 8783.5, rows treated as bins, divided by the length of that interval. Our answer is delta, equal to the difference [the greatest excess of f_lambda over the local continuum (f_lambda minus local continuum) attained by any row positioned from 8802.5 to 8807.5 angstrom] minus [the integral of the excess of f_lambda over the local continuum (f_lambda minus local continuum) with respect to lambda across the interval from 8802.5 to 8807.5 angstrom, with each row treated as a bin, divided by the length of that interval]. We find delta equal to 2.12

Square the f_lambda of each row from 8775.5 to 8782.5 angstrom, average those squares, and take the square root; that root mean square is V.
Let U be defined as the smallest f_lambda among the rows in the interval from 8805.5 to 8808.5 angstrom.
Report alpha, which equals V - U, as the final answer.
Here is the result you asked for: 4.9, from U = 28.3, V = 33.2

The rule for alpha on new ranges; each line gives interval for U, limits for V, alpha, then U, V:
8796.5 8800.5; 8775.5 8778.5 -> -0.4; 33.1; 32.7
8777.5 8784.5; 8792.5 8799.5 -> 0.6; 32.8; 33.4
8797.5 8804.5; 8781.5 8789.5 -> 2.0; 31.4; 33.4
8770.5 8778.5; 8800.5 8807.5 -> -1.1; 32.2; 31.1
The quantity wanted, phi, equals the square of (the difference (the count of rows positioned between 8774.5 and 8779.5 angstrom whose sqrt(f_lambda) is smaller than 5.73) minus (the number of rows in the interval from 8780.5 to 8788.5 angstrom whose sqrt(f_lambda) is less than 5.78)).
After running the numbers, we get 0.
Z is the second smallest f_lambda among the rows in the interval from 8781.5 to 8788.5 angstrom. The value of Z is 33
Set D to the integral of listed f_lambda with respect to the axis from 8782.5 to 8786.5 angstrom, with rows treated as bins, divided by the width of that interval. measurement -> 33.2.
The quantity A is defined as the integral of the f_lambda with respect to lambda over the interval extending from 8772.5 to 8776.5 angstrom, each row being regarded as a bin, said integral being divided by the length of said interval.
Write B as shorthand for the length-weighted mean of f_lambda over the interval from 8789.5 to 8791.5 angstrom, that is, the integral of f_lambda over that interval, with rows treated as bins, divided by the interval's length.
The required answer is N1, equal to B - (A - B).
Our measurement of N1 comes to 33.6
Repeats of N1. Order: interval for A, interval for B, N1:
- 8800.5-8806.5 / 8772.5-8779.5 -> 33.8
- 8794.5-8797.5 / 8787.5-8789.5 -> 33.8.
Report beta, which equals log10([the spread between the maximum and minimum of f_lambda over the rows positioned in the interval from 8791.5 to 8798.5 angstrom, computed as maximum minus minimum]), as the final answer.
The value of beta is -0.22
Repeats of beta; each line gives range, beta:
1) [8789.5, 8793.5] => -0.05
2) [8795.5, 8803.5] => 0.08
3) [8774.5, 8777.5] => -0.40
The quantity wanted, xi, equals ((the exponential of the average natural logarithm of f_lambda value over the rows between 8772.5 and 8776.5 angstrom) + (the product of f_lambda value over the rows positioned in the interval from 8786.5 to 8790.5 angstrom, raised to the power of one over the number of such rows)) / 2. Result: 32.9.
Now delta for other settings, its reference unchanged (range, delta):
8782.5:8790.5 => 0.85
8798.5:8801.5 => 0.10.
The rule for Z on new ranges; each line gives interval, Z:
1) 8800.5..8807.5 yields 28.8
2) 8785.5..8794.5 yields 33.1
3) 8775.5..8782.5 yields 32.6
